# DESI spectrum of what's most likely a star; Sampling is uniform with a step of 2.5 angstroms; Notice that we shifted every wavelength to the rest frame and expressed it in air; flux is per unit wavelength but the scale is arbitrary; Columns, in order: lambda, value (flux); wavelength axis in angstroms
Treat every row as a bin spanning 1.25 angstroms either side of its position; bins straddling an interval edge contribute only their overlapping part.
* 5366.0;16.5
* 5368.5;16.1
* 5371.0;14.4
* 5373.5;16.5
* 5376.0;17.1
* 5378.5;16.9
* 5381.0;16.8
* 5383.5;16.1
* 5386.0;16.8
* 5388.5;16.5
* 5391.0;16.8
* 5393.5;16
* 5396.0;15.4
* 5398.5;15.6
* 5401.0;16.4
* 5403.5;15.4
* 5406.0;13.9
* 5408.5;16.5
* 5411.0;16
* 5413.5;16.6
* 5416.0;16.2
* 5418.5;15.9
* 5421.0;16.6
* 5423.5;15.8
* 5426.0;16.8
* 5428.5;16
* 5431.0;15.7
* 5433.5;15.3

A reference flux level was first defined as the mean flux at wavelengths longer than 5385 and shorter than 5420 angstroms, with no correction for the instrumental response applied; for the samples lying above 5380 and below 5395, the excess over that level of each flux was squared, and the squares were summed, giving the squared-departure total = 2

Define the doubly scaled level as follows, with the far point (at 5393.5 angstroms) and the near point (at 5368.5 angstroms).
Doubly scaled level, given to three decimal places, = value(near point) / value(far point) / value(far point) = 0.063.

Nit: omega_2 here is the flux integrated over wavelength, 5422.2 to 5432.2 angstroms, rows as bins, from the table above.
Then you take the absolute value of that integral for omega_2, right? 160.8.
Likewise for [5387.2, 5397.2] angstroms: 161.8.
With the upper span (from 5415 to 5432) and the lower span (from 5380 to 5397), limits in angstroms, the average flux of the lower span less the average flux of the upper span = 0.20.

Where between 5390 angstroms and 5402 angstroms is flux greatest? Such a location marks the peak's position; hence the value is 5391.0 angstroms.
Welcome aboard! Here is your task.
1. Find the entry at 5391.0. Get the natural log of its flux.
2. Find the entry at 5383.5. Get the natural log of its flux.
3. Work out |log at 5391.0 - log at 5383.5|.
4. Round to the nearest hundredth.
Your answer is 0.04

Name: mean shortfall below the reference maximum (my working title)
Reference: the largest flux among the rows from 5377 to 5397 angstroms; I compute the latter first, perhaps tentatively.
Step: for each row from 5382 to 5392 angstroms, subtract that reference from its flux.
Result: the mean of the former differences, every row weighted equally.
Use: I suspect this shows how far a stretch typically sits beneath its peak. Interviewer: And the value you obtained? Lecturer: -0.35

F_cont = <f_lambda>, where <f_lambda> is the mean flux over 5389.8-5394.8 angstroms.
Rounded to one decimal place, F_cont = 16.4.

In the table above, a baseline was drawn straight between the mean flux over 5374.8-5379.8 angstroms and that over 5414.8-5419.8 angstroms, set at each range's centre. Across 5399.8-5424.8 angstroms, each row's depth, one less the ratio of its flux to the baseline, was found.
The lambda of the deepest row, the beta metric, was 5406.0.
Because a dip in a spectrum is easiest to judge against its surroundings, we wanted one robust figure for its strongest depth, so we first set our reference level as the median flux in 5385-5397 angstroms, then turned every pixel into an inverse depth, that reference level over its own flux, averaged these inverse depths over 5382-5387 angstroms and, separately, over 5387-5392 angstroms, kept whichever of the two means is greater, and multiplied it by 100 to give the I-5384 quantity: 100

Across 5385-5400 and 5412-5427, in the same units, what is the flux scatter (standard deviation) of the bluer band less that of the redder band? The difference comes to 0.2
